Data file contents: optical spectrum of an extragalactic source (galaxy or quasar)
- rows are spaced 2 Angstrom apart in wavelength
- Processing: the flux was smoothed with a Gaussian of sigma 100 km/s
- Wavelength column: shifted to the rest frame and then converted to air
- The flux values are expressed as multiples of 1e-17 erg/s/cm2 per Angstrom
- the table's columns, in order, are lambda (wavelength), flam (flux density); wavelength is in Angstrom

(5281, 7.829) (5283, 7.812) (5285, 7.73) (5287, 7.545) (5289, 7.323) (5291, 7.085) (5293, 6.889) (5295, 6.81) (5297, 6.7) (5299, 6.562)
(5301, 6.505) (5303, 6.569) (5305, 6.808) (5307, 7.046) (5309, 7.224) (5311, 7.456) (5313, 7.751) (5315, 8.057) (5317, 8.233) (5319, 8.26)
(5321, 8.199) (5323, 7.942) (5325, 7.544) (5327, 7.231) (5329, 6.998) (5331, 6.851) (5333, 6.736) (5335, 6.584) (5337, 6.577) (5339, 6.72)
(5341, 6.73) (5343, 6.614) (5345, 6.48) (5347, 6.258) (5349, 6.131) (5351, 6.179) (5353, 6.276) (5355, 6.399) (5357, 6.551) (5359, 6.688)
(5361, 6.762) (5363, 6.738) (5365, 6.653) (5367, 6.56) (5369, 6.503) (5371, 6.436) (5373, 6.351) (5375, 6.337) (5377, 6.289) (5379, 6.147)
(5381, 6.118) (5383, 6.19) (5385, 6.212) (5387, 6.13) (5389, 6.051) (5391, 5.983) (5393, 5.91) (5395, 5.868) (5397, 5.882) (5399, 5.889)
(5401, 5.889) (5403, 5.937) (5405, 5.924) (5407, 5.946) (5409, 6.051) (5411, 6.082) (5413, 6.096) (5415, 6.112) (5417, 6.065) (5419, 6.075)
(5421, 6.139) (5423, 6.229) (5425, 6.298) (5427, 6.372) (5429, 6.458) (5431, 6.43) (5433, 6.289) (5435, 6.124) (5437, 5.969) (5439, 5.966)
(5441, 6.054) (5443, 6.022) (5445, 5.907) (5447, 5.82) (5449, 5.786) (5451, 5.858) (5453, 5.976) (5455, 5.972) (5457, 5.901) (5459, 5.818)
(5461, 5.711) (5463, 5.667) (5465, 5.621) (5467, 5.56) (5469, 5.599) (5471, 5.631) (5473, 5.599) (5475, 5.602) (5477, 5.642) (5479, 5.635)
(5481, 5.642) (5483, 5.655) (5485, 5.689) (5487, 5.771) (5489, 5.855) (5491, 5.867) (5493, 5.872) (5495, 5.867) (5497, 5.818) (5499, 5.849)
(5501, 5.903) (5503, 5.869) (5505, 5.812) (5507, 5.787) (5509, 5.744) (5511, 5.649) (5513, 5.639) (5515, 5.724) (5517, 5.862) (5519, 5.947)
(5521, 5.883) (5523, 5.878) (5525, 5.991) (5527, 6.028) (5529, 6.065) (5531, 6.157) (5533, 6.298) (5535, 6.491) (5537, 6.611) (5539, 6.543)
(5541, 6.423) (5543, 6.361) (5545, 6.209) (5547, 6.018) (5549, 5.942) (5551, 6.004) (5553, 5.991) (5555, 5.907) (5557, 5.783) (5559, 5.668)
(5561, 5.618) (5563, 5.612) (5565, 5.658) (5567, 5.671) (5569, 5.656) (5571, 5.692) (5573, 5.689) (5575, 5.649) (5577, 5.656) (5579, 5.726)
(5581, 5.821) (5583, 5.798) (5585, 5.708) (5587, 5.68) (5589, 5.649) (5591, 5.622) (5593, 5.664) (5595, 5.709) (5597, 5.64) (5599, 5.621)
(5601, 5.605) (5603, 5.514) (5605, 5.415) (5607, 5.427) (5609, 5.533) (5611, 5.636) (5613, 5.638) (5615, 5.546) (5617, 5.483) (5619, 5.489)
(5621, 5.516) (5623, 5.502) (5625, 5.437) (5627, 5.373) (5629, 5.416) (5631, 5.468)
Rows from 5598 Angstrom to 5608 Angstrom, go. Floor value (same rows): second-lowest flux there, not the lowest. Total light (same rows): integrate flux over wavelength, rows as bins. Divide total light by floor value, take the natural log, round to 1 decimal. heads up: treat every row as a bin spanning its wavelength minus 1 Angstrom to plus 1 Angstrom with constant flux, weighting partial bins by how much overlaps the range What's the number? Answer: 2.3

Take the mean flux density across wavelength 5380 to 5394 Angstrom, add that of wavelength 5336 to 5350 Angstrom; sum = 12.6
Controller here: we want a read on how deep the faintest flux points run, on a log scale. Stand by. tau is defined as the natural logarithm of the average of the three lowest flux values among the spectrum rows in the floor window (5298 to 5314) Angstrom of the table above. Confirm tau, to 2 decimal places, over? 1.88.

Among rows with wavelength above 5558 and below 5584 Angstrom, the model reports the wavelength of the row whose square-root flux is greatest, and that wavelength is 5581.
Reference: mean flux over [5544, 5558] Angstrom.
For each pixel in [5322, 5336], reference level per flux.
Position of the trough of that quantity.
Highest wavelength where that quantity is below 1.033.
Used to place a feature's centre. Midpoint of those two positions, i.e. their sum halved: 5329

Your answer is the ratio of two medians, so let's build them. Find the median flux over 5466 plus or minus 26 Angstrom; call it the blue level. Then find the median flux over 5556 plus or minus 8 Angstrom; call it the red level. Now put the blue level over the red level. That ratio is 0.98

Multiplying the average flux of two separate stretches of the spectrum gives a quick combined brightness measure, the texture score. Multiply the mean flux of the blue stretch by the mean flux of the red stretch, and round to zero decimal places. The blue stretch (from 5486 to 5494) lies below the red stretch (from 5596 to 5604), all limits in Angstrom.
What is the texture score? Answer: 33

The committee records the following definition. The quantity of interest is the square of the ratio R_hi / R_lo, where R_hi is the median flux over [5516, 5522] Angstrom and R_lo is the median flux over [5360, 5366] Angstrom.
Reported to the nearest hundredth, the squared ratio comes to 0.76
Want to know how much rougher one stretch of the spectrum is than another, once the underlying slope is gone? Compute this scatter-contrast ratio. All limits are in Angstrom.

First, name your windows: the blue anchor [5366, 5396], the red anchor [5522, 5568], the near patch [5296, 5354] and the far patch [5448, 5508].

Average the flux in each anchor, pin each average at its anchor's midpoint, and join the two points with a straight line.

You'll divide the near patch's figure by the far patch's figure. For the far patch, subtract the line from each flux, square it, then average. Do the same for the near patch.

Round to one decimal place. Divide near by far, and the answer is 7.1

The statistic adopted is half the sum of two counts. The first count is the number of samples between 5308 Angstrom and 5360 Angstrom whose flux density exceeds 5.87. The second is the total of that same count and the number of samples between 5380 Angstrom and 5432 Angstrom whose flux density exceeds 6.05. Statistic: 34.5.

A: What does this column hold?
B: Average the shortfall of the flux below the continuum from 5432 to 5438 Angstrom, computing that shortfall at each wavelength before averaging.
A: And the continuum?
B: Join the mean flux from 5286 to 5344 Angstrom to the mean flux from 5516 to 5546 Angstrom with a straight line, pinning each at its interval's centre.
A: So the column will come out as 0.49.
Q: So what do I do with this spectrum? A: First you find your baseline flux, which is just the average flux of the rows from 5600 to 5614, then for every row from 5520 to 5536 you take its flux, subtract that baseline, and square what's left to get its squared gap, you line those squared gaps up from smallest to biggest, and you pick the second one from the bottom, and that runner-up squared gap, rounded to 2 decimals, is 0.12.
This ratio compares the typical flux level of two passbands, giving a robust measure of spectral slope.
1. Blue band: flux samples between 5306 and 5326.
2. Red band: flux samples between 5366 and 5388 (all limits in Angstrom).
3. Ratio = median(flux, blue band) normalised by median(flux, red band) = 1.25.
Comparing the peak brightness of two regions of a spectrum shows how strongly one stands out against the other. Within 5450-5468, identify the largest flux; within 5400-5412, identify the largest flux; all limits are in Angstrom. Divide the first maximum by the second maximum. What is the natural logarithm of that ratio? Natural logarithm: -0.02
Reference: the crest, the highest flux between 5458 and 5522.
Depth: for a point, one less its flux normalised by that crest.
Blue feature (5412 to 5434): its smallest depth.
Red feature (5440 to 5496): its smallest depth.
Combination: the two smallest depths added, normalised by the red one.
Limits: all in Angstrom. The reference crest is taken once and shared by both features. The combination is 5.8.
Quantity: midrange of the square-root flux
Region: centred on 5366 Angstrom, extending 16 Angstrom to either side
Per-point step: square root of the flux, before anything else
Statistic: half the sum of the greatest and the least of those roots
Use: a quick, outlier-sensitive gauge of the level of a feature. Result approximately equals 2.54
